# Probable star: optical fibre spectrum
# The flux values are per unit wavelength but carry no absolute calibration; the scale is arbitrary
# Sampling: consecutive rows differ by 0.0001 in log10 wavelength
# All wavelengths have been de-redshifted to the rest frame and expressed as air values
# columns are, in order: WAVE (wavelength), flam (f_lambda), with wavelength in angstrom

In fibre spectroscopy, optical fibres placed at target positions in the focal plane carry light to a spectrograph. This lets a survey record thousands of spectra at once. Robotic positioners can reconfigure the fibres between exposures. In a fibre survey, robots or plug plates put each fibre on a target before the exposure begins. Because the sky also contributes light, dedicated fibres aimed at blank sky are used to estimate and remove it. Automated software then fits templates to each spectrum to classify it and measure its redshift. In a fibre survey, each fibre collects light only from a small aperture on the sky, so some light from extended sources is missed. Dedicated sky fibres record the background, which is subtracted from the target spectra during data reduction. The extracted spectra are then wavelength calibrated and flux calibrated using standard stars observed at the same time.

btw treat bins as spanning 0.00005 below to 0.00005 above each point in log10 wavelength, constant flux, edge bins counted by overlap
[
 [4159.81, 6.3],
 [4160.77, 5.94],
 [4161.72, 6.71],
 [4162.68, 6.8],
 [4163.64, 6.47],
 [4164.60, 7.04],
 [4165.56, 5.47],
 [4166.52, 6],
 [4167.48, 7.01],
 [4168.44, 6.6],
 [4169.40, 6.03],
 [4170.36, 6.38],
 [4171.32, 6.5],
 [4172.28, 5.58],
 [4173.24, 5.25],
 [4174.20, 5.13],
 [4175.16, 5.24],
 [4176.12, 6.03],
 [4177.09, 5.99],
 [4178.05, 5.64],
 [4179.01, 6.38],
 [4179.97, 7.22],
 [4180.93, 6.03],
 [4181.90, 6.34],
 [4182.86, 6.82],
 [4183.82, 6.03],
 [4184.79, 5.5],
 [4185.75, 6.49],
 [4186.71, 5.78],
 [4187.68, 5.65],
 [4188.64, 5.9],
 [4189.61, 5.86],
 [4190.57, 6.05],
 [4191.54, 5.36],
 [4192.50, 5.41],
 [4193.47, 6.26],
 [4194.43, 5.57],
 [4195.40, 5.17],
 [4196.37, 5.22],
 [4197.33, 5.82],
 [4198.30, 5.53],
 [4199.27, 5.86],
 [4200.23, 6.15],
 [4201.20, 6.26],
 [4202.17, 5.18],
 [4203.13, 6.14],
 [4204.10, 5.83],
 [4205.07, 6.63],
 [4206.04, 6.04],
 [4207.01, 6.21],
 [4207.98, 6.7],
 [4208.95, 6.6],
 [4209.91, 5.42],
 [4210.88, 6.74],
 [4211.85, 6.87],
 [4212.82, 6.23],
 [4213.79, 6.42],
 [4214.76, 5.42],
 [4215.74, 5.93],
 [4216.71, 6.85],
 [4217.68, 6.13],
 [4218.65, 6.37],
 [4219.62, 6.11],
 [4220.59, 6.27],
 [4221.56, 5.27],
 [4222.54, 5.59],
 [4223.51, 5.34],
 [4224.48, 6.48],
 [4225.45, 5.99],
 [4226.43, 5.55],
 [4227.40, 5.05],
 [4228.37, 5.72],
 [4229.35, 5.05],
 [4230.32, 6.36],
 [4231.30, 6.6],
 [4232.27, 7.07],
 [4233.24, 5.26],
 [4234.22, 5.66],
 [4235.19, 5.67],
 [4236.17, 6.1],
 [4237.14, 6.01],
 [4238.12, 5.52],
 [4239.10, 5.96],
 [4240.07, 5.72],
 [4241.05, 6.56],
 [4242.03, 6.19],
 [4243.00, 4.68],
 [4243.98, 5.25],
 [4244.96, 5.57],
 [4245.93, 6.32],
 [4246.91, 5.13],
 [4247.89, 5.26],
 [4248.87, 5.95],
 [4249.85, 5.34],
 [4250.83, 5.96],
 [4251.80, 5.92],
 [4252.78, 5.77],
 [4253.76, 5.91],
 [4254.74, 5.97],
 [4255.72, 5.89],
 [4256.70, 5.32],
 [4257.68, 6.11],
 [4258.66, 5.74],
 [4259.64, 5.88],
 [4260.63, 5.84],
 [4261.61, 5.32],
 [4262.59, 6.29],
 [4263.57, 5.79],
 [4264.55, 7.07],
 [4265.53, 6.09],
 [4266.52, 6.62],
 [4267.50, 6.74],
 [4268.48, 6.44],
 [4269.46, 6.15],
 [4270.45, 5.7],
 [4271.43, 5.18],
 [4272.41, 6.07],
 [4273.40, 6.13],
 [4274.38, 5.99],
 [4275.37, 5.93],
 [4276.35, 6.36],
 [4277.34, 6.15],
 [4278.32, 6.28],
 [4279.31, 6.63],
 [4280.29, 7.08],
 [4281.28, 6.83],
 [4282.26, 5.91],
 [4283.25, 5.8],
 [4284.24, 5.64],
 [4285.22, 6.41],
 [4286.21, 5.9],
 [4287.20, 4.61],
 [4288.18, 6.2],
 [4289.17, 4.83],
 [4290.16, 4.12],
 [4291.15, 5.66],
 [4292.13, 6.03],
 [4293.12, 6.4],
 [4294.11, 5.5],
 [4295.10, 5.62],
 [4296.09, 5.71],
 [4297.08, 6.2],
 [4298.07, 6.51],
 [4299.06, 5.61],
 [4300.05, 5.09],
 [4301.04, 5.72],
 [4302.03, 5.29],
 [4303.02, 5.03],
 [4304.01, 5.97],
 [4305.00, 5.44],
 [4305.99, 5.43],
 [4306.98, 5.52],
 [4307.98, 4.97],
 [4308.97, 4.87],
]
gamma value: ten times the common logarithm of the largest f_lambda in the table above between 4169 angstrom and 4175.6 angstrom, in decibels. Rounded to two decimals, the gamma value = 8.13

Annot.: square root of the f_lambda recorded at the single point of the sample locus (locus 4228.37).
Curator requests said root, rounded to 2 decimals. 2.39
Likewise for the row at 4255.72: 2.43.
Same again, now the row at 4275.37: 2.44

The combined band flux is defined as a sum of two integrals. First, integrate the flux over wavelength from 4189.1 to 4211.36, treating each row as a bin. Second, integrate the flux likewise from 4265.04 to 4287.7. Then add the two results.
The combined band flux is 270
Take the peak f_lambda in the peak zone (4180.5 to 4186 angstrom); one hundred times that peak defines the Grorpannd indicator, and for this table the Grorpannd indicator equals 682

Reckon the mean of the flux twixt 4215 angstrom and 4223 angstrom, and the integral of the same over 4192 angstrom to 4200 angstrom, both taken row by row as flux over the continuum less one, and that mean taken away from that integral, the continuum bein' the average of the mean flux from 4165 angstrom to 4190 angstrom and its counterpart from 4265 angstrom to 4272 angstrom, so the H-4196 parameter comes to -0.6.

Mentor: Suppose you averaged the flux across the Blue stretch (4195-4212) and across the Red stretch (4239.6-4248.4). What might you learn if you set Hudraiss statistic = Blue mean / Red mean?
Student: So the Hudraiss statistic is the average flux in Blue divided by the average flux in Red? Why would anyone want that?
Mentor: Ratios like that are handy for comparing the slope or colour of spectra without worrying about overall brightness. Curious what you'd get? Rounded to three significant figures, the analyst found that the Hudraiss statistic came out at 1.07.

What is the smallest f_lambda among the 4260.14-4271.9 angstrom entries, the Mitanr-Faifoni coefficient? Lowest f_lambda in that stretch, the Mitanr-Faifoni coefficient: 5.18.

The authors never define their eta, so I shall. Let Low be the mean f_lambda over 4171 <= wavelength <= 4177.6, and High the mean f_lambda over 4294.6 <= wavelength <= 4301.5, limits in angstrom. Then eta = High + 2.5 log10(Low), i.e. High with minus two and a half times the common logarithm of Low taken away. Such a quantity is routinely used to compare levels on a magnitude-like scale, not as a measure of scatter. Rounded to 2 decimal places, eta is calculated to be 7.66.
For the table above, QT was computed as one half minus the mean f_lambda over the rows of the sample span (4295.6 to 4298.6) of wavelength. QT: -5.6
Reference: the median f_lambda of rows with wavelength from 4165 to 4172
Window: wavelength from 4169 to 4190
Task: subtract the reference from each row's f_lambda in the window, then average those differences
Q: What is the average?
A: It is -0.39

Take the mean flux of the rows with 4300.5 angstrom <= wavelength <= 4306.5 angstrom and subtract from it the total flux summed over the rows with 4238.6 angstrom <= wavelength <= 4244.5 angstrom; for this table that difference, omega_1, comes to -28.9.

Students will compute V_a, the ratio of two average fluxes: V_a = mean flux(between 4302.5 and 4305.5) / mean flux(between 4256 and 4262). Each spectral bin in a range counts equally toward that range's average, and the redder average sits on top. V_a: 0.96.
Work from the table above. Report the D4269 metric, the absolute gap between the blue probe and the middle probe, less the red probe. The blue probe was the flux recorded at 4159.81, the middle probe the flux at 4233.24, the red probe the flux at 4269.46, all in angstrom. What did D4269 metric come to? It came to -5.1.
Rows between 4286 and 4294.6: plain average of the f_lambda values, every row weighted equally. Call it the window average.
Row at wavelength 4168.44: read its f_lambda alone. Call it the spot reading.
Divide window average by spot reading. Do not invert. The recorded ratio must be 0.83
